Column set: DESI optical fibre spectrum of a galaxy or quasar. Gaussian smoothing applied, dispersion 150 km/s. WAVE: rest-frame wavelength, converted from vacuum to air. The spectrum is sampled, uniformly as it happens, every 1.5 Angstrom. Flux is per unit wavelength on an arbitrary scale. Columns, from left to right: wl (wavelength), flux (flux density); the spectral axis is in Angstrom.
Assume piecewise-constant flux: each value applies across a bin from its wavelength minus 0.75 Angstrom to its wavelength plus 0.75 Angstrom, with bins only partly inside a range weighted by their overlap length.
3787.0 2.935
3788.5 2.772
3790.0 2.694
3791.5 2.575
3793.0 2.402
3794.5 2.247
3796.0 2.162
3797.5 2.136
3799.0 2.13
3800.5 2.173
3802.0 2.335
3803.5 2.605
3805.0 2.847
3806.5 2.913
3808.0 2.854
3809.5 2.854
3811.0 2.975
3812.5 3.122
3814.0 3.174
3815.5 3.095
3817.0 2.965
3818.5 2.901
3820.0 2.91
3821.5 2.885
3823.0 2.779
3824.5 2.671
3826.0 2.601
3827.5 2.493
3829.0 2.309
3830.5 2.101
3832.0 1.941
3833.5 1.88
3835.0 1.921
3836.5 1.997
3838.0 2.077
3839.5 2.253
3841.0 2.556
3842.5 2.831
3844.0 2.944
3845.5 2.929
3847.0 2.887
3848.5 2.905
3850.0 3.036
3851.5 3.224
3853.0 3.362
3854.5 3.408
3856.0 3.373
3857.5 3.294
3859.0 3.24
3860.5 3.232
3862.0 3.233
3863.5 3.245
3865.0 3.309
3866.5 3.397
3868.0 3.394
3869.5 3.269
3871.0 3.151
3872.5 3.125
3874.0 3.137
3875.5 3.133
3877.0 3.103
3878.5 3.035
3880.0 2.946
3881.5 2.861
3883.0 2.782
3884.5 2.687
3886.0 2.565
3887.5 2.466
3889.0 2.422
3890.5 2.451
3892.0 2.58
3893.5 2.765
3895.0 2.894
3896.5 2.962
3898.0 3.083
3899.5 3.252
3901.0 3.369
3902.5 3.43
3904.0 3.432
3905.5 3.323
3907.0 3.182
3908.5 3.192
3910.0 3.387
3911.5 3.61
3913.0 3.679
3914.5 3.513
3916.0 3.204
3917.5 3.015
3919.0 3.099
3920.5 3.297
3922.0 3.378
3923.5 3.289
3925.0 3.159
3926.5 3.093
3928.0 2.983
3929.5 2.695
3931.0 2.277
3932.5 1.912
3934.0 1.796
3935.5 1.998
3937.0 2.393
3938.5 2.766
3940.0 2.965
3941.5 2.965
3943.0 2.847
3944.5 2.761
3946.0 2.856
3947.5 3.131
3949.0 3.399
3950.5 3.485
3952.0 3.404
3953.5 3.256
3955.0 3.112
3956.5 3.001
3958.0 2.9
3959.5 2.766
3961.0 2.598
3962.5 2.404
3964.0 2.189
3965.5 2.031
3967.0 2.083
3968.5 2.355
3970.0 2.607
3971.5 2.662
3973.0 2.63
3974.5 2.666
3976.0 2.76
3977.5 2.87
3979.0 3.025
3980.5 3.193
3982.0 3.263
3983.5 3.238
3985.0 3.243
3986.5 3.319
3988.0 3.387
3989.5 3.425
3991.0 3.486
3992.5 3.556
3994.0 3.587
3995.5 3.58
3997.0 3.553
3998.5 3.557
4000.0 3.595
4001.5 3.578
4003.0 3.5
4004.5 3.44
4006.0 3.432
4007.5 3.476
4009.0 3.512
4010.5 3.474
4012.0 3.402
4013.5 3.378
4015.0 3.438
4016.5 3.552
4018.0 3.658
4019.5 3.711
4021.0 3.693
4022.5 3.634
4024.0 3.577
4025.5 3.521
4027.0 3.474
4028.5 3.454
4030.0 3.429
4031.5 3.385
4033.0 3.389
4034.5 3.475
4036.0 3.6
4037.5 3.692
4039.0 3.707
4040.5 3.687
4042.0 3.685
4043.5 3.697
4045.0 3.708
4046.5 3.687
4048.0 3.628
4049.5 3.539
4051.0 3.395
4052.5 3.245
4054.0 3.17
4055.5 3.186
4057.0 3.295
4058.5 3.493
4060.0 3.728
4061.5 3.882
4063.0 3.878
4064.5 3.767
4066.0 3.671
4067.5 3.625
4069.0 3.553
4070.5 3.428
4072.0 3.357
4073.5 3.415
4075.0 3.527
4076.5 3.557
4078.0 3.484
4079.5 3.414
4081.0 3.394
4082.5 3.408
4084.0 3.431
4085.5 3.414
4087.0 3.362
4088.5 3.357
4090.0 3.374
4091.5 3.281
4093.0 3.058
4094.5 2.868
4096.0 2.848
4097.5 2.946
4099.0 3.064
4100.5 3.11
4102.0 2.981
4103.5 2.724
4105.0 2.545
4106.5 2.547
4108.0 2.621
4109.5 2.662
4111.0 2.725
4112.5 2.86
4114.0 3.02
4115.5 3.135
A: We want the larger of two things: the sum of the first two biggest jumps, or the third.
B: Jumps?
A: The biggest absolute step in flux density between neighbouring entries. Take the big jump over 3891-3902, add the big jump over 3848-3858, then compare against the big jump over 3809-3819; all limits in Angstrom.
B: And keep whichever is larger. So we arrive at 0.37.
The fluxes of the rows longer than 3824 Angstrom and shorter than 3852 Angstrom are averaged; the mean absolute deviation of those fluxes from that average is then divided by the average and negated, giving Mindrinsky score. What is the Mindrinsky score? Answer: -0.15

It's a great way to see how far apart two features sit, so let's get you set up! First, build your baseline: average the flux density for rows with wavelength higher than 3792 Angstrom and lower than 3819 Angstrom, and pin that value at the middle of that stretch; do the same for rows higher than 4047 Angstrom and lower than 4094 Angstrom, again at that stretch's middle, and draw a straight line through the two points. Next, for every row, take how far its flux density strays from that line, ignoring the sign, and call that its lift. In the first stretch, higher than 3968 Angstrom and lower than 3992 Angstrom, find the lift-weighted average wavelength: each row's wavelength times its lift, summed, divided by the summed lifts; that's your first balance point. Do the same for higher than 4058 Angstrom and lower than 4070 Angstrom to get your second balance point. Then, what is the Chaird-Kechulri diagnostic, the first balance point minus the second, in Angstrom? -87.7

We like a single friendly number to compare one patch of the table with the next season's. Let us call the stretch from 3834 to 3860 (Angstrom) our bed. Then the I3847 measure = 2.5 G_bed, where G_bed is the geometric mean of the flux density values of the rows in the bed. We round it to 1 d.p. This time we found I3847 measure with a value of 7.0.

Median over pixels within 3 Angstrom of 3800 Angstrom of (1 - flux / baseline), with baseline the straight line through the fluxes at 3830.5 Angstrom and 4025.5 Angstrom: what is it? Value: -0.15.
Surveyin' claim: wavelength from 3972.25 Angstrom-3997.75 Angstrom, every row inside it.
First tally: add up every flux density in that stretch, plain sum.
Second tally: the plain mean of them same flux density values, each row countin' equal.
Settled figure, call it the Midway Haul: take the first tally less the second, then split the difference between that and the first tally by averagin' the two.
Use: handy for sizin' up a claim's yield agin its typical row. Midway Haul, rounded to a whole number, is 53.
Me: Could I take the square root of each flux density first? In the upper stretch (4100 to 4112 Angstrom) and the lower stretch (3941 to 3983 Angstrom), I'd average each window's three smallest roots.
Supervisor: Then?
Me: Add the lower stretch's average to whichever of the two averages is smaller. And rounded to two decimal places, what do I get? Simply 2.90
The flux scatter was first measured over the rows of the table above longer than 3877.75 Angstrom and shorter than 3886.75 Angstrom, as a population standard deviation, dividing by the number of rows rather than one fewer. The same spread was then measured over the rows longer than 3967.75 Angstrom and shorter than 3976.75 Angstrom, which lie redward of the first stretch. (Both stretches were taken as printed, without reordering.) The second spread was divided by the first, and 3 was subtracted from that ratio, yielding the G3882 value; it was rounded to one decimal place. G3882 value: -2.2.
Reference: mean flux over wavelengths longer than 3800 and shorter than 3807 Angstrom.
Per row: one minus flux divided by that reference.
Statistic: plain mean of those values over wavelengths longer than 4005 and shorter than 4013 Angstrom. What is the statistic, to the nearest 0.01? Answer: -0.34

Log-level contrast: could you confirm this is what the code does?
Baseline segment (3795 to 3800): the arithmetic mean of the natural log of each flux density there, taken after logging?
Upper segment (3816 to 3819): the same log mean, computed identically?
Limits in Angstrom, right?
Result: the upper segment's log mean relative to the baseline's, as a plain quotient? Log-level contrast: 1.41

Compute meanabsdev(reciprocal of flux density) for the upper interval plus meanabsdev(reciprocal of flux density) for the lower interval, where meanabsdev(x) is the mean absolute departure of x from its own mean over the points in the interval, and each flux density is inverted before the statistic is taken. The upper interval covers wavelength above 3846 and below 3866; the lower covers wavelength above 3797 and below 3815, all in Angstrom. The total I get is 0.063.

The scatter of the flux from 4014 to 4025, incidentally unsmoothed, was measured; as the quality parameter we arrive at 0.09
